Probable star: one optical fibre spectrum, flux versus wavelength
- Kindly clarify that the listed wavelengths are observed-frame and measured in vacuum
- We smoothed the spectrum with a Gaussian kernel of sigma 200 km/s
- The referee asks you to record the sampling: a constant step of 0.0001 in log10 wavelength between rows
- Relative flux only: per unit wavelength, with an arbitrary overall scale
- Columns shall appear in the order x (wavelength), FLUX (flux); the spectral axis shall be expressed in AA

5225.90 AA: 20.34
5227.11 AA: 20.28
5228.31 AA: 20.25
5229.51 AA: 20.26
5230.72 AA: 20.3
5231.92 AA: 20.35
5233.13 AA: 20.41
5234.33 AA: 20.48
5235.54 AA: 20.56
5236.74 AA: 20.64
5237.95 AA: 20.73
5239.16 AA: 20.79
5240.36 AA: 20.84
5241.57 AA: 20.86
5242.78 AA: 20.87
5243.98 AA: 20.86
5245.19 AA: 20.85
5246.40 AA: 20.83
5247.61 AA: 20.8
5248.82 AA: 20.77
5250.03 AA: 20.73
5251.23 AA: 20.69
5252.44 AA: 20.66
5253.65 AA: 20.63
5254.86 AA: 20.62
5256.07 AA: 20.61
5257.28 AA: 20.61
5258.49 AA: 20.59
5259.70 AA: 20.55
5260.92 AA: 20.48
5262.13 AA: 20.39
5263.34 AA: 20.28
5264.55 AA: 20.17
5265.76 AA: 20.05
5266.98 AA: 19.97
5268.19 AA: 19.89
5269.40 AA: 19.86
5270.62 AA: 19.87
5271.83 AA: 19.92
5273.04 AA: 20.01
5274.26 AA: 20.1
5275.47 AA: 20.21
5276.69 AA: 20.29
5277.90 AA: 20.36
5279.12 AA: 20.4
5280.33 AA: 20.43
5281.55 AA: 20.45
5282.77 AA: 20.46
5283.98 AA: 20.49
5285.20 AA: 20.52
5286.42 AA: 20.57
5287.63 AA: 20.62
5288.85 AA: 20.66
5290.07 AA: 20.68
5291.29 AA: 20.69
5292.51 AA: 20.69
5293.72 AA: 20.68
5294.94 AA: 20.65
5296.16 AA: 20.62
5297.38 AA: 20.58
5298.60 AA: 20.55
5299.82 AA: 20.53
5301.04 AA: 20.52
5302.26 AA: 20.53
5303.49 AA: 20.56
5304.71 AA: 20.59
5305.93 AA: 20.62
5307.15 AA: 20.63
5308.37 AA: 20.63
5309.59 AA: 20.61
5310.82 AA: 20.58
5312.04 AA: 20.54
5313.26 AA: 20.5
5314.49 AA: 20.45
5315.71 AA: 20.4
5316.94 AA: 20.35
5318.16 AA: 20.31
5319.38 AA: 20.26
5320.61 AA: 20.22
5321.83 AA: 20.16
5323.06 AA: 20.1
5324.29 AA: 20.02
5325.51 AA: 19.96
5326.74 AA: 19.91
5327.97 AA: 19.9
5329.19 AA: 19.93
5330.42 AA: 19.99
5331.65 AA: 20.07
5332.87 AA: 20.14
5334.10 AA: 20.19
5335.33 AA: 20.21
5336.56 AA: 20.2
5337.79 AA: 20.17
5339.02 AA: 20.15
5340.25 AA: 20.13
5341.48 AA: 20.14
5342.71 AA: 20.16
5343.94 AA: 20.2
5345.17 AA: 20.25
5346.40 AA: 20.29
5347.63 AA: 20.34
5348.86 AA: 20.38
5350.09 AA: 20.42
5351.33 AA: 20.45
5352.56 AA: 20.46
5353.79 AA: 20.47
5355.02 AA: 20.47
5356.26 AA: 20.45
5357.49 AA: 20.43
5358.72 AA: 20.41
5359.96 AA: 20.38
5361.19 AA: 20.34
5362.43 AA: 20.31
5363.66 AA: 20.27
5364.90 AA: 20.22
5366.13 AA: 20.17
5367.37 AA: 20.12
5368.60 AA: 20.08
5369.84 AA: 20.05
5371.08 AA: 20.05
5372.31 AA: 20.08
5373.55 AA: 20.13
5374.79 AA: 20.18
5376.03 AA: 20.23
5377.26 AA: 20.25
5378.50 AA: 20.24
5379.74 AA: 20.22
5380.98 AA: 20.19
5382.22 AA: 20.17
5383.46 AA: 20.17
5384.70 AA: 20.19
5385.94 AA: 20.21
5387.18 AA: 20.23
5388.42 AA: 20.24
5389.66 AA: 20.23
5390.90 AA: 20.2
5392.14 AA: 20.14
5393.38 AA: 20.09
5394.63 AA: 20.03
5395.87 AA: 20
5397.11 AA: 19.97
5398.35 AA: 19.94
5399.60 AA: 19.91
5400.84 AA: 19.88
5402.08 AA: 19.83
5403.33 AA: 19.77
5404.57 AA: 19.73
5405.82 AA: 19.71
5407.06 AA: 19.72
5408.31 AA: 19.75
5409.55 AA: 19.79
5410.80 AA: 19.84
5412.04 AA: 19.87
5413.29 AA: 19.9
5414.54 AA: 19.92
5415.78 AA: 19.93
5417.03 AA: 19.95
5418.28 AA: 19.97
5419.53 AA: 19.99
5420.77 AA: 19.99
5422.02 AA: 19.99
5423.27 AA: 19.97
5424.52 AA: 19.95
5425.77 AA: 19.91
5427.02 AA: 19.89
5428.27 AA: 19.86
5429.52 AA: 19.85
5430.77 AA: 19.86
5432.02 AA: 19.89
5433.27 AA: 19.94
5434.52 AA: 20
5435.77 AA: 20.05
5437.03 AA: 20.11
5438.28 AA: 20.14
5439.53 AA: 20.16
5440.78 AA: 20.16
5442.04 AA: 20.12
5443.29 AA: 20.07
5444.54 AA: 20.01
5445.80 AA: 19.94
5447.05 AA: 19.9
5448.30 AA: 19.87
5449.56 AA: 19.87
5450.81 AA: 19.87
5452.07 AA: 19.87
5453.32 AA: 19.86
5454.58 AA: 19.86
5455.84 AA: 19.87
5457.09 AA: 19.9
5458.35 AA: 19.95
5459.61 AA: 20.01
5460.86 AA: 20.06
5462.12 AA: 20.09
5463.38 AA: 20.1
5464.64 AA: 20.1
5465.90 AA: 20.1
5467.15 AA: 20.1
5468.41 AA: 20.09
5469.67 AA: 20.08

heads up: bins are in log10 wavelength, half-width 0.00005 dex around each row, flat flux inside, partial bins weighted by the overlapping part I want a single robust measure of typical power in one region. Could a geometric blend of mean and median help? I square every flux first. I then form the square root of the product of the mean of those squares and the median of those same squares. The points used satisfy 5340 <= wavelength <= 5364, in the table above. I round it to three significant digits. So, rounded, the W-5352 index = 414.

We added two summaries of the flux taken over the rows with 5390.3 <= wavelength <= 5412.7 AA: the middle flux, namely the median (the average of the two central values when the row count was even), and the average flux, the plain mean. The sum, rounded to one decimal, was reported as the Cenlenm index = 39.8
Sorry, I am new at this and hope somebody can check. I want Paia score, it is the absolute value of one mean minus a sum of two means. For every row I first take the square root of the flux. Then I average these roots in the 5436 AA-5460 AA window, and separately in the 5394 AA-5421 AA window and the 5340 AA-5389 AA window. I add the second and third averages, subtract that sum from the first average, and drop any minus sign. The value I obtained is 4.49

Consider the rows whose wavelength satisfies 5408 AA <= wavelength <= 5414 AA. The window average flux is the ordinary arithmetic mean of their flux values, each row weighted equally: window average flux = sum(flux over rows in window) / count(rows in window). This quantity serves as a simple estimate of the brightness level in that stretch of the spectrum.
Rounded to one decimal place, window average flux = 19.8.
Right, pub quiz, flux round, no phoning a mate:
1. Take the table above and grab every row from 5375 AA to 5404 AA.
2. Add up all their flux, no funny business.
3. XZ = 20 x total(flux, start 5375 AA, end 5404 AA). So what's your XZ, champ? 9247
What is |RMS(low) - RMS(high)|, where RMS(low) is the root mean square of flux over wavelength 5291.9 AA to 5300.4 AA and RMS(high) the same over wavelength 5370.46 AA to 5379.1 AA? 0.45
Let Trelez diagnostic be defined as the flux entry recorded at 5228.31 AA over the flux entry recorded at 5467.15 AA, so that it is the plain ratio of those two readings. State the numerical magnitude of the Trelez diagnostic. 1.01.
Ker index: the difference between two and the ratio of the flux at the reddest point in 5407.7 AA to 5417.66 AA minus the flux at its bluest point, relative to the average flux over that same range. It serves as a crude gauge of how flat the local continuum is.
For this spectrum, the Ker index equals 1.990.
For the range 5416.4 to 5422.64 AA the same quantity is 1.998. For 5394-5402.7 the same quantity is 2.010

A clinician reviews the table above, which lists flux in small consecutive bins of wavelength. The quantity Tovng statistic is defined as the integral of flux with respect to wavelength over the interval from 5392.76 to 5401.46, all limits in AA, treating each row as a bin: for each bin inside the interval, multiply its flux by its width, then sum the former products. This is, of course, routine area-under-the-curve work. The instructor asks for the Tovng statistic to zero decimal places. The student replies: 174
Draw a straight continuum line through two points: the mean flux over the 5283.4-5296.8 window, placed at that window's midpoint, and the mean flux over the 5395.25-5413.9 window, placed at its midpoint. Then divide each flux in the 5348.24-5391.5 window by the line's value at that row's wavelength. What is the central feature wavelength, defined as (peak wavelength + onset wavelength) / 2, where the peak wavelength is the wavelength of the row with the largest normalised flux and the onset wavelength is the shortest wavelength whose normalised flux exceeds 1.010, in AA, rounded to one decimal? 5369.3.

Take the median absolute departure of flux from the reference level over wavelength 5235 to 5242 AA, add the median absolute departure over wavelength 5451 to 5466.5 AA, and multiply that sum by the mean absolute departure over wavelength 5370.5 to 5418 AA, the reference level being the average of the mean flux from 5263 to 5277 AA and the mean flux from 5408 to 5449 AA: 0.14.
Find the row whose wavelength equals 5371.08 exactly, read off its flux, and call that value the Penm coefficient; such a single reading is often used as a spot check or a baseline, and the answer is 20.05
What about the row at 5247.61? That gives 20.8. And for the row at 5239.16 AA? 20.79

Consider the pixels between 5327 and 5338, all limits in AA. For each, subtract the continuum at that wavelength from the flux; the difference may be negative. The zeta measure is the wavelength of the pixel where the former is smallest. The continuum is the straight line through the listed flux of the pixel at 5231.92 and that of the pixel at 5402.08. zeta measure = 5327.97 AA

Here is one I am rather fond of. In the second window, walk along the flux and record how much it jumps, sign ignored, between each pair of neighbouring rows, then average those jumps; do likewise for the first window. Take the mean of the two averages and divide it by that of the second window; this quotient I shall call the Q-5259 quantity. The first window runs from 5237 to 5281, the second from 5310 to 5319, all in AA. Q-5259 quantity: 1.05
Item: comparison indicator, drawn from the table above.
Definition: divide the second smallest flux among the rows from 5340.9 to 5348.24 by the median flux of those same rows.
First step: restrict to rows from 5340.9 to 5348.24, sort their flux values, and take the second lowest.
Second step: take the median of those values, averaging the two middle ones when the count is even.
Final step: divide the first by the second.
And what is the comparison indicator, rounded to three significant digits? 0.997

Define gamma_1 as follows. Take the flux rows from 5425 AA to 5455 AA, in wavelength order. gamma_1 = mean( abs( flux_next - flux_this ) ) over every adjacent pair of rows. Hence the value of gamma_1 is 0.0291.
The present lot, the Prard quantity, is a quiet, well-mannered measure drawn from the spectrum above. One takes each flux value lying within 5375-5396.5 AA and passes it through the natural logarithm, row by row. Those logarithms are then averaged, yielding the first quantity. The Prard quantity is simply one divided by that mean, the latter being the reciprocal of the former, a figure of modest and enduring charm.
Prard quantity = 0.3328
